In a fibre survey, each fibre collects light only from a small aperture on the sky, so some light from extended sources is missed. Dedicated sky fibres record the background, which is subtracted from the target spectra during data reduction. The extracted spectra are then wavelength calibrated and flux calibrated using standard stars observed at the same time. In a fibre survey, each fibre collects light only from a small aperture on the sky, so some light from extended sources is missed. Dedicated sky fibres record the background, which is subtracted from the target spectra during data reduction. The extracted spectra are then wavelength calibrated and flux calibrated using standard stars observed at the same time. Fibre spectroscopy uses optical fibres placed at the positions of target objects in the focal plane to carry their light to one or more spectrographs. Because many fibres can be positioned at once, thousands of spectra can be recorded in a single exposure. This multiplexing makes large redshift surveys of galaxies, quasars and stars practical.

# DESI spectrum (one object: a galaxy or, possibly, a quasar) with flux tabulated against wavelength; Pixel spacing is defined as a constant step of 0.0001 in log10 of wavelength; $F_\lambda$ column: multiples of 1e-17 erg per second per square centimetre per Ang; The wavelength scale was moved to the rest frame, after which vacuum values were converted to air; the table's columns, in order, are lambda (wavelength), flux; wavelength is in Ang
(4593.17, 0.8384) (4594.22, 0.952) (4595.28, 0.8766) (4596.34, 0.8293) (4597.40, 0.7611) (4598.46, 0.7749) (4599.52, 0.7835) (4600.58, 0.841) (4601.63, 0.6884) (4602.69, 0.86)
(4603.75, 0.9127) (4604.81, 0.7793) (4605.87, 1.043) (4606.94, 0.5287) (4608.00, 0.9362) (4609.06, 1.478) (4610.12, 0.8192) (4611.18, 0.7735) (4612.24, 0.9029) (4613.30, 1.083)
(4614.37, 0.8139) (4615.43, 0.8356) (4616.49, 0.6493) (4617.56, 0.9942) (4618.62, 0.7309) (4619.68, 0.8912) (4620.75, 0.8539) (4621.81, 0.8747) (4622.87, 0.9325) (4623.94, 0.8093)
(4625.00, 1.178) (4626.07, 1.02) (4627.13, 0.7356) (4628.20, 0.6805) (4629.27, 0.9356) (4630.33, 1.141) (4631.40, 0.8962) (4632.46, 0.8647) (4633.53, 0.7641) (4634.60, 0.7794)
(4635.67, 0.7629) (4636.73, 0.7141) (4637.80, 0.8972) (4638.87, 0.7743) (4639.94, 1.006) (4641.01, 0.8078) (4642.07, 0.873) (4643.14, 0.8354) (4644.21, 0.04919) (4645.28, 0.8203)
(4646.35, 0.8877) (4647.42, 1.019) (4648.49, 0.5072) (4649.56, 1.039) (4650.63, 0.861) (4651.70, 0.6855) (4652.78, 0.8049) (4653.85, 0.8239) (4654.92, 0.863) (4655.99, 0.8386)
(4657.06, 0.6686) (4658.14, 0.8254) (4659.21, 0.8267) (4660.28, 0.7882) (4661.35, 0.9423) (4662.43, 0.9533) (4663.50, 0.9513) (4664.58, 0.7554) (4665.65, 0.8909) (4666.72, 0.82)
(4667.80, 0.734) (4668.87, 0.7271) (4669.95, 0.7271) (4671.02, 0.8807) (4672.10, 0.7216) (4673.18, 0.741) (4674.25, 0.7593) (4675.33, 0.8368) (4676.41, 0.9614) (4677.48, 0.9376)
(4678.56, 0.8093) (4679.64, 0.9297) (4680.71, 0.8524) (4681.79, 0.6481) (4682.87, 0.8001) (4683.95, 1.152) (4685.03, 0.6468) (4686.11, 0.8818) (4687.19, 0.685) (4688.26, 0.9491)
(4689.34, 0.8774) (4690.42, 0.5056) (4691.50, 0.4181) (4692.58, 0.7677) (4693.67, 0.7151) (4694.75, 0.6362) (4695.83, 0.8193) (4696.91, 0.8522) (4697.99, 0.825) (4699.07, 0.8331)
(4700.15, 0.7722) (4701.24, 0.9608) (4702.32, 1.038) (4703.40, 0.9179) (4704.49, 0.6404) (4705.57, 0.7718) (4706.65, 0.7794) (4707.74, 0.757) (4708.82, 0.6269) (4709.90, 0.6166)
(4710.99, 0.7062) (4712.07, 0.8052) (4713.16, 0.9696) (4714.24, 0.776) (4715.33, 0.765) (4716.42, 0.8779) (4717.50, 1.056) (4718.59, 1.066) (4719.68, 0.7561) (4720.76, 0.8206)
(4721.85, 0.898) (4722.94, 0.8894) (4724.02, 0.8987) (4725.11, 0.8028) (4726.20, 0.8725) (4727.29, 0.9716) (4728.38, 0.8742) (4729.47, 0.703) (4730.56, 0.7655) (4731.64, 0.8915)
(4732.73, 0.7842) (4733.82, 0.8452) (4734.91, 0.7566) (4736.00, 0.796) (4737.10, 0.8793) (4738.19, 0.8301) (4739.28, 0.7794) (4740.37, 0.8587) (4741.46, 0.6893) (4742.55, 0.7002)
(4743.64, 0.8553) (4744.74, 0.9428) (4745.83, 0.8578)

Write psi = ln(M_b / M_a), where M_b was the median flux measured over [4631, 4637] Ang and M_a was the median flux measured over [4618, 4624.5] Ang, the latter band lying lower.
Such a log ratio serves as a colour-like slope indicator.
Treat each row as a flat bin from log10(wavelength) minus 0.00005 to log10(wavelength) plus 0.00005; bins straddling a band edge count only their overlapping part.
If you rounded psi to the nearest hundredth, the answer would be -0.11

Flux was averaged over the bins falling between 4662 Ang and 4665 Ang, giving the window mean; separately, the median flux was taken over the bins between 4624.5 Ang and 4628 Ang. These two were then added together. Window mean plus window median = 1.91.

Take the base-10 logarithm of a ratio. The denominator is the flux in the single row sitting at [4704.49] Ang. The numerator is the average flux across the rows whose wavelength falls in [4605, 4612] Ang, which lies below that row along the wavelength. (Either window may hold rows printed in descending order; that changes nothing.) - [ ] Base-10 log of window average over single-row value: 0.16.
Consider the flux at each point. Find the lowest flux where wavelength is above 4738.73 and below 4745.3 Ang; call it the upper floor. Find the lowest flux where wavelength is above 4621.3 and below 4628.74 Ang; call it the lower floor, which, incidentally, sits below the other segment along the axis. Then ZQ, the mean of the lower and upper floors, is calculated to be 0.68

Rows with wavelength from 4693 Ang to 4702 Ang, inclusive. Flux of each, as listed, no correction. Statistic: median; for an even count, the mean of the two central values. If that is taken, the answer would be 0.822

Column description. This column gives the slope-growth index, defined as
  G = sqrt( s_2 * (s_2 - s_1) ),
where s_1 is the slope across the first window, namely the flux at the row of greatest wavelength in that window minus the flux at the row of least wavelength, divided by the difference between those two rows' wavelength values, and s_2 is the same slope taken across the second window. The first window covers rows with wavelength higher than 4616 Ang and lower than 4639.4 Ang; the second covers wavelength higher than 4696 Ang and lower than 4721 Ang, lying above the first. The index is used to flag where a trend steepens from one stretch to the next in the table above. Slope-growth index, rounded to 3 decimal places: 0.003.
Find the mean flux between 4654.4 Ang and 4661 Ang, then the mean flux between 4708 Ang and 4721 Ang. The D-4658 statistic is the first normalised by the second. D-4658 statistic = 0.98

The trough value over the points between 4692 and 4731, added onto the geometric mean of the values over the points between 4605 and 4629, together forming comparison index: 1.49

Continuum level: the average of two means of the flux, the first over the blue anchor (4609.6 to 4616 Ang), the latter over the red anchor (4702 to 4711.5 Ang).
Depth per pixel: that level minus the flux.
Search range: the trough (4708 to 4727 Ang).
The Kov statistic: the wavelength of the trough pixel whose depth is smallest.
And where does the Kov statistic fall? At 4718.59 Ang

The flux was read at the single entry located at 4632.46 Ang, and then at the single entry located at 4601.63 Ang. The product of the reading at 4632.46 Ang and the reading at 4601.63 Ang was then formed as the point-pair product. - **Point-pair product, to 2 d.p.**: 0.60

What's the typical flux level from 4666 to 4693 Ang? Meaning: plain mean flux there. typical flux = 0.79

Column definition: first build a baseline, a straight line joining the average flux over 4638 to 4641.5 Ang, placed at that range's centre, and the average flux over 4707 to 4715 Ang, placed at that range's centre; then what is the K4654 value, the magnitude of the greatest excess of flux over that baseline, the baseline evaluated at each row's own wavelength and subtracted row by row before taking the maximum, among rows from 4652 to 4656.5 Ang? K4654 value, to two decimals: 0.02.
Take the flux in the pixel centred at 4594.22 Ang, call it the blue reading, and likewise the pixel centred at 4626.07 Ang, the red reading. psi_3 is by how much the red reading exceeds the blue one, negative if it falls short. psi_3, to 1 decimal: 0.1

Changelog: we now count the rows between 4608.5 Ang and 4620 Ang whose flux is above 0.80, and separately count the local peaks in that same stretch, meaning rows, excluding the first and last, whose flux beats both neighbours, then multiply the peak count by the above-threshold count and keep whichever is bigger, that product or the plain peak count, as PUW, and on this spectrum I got 24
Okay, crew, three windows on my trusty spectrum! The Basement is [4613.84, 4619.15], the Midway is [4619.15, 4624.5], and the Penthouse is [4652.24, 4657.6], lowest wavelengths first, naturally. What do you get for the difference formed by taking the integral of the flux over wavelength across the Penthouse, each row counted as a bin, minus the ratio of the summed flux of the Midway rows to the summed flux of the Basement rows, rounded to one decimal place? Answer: 3.2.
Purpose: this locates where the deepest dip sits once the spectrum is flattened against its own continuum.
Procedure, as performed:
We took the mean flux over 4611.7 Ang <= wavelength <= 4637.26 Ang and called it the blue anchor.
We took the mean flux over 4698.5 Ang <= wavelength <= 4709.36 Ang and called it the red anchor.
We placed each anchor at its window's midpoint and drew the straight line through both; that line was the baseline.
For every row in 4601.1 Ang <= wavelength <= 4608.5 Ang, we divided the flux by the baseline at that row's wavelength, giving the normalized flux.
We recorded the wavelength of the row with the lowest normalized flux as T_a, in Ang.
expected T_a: 4606.94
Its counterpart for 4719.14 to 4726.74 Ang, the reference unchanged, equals 4719.68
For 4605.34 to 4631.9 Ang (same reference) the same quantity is 4606.94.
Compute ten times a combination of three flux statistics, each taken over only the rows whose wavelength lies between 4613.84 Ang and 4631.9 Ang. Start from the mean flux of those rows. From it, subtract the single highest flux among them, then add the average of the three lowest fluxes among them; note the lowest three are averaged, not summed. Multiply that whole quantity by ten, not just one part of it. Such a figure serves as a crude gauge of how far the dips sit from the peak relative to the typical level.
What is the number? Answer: 3.9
